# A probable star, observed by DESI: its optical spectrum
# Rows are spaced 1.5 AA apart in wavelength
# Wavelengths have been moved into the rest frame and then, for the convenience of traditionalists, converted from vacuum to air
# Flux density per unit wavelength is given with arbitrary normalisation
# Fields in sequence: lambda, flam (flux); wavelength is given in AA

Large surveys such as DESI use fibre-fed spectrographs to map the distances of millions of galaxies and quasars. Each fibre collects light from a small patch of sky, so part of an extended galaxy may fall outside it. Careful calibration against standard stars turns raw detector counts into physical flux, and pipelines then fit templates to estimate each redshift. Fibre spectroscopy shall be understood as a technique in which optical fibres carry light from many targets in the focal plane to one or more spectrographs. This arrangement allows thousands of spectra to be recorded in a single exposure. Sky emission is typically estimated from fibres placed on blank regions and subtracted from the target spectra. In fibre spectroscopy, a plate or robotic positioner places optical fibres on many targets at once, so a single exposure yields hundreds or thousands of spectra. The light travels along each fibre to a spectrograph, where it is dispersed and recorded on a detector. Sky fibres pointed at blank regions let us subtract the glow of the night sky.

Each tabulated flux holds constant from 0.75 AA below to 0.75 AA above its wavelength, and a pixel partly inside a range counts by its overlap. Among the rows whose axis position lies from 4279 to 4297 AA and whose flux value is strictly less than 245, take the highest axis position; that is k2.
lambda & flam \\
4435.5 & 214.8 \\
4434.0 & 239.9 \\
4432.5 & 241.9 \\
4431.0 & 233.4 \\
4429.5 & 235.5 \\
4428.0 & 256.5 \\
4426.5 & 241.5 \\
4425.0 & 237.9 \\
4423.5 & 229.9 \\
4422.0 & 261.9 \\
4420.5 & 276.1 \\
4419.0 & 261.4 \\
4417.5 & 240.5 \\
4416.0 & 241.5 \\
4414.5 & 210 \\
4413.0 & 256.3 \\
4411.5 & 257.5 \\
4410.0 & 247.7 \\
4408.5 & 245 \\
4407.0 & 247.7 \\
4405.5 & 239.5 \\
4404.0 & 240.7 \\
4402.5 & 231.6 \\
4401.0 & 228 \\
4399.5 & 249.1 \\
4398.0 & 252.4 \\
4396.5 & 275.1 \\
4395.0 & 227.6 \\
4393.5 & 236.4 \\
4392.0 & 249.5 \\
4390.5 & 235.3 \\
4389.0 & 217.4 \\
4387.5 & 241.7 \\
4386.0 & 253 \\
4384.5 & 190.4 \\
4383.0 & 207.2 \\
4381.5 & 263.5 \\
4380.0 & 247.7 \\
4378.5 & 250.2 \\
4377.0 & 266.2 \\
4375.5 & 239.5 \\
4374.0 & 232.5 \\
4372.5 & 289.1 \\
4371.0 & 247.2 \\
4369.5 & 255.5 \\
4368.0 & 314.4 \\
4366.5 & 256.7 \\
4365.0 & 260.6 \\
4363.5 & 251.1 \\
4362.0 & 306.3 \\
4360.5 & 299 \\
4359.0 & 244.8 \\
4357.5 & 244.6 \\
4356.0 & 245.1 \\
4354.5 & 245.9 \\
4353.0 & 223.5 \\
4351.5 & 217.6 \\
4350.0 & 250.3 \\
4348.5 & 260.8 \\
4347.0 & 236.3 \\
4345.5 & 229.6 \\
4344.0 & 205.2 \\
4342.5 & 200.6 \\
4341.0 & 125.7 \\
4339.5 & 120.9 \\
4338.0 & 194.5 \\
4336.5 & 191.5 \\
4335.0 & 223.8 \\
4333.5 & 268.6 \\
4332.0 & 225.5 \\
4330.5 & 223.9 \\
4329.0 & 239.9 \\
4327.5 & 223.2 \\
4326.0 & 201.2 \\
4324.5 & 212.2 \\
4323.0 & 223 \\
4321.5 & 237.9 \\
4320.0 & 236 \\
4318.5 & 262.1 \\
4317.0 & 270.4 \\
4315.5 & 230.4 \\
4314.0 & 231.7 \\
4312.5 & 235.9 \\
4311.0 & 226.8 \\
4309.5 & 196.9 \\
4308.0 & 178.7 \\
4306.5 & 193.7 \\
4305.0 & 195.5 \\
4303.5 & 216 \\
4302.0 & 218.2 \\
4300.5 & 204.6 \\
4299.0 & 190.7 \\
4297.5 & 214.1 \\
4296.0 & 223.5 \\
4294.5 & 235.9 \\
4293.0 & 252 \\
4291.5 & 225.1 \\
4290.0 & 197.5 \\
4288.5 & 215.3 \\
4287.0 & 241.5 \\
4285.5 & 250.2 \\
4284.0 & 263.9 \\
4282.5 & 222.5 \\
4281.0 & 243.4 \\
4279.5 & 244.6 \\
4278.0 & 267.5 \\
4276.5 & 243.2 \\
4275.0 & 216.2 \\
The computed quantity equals 4296.0 AA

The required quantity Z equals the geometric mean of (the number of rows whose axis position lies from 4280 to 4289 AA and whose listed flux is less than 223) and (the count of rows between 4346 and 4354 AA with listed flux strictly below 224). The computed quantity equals 2.0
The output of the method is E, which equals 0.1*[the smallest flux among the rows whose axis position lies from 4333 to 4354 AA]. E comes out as 12.1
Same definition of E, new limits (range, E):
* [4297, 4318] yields 17.9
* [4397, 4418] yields 21.0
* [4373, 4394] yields 19.0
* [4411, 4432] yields 21.0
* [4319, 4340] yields 12.1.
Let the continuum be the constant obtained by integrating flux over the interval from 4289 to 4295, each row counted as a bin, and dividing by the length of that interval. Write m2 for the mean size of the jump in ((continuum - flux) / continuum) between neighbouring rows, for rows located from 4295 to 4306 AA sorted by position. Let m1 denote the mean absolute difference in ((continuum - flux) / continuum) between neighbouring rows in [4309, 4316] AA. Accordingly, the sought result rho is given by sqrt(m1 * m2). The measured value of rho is 0.05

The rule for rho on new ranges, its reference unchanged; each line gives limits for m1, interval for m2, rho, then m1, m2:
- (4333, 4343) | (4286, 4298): 0.12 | 0.17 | 0.086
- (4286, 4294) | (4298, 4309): 0.07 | 0.11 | 0.049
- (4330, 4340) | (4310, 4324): 0.09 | 0.15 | 0.058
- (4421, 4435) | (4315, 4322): 0.07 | 0.05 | 0.084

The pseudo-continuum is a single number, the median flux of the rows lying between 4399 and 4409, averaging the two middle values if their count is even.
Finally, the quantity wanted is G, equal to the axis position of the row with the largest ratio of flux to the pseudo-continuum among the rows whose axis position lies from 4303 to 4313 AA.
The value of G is 4312.5 AA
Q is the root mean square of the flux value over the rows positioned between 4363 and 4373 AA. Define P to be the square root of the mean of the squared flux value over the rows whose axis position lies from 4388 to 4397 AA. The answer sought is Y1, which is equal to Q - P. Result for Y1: 28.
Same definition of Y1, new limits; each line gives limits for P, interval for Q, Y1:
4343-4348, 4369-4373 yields 40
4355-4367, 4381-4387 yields -34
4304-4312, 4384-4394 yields 34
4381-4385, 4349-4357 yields 14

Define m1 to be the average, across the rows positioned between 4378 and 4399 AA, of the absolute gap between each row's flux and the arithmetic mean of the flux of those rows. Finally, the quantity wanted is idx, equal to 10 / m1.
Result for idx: 0.58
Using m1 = 17.2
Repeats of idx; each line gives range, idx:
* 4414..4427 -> 0.68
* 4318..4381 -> 0.38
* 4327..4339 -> 0.64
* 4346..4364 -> 0.55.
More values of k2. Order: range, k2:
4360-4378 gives 4375.5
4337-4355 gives 4353.0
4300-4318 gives 4315.5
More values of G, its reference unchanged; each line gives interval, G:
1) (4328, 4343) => 4333.5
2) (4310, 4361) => 4360.5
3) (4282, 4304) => 4284.0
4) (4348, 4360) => 4348.5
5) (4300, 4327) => 4317.0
